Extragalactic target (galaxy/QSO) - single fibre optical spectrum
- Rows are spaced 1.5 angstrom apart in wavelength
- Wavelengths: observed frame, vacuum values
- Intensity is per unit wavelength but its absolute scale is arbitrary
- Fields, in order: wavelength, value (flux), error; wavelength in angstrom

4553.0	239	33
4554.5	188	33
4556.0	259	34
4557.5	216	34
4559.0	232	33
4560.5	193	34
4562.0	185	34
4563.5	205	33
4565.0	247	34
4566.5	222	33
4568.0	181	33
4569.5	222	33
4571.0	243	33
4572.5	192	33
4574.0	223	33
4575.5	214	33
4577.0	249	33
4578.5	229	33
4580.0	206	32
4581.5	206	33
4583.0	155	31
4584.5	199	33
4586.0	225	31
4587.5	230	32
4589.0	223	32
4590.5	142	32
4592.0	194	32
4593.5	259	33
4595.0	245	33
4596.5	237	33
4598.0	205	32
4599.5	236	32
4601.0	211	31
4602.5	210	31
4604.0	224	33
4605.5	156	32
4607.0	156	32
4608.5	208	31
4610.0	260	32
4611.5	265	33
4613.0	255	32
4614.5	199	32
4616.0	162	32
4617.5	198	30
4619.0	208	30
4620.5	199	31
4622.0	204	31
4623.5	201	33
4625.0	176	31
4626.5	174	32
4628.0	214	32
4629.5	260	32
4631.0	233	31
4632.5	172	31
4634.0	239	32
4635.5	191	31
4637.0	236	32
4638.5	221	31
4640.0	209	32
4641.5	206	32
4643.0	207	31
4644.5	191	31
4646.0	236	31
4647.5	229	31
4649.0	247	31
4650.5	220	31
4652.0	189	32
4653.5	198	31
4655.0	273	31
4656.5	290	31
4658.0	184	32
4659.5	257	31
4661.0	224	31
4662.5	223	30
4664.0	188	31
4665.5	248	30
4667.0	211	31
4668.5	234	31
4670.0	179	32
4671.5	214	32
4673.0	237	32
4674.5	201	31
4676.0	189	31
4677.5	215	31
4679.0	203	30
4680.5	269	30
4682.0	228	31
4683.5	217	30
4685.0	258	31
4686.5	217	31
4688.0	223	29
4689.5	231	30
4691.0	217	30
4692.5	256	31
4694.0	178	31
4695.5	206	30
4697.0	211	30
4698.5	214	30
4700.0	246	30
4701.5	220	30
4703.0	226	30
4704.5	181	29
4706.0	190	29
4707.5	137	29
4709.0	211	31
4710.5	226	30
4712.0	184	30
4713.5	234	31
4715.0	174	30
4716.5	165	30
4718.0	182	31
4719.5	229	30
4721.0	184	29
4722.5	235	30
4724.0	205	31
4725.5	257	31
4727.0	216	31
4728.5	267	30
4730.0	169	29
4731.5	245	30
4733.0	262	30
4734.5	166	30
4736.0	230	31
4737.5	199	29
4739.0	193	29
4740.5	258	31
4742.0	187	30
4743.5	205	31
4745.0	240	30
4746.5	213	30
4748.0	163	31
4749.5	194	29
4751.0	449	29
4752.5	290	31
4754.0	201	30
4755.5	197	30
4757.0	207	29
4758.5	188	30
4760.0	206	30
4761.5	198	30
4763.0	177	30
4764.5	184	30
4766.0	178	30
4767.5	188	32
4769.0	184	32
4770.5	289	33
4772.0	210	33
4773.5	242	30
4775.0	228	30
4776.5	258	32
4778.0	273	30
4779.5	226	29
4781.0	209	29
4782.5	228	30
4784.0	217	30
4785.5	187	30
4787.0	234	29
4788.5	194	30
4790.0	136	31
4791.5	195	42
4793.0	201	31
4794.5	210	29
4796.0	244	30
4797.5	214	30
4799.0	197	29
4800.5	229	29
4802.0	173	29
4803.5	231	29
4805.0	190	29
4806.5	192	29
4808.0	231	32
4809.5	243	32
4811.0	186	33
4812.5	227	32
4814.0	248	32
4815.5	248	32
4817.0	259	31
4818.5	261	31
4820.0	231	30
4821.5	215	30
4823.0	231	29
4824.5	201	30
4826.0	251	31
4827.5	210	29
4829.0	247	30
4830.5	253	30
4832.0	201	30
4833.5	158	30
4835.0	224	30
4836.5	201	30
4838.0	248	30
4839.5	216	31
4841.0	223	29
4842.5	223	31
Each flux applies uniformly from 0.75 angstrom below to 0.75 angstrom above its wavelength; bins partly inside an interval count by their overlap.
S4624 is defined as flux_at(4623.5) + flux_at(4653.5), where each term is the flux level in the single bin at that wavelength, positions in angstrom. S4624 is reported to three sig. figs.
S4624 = 399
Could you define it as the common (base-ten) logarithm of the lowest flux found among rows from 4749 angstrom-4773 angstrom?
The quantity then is 2.25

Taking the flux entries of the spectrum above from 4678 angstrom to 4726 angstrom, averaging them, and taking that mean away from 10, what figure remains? -203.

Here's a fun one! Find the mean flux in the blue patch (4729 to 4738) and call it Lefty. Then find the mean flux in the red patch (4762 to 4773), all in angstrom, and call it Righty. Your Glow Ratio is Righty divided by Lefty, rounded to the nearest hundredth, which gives 0.95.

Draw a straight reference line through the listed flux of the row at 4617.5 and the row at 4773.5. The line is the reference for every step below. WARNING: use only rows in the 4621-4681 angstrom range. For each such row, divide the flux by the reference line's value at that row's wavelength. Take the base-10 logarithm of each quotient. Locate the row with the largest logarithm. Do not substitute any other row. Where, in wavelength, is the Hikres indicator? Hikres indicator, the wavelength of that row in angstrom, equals 4656.5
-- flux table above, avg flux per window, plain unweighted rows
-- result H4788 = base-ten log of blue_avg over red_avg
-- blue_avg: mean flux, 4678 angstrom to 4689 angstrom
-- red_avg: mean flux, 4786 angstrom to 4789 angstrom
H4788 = 0.033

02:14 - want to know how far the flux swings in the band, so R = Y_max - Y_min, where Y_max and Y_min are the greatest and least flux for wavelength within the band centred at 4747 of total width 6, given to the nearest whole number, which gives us 77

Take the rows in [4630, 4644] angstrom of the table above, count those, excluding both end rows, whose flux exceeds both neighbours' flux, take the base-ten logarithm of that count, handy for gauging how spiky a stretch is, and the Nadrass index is 0.30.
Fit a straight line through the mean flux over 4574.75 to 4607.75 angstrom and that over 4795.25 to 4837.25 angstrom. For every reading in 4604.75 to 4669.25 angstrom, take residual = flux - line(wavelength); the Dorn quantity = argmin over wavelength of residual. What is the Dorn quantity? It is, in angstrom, 4607.0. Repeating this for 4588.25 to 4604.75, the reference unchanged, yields 4590.5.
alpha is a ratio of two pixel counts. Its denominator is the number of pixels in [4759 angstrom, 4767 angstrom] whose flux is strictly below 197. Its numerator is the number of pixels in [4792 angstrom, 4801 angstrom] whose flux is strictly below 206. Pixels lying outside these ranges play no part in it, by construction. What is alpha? 0.67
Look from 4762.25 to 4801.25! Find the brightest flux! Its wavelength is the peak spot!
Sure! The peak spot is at 4770.5 angstrom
